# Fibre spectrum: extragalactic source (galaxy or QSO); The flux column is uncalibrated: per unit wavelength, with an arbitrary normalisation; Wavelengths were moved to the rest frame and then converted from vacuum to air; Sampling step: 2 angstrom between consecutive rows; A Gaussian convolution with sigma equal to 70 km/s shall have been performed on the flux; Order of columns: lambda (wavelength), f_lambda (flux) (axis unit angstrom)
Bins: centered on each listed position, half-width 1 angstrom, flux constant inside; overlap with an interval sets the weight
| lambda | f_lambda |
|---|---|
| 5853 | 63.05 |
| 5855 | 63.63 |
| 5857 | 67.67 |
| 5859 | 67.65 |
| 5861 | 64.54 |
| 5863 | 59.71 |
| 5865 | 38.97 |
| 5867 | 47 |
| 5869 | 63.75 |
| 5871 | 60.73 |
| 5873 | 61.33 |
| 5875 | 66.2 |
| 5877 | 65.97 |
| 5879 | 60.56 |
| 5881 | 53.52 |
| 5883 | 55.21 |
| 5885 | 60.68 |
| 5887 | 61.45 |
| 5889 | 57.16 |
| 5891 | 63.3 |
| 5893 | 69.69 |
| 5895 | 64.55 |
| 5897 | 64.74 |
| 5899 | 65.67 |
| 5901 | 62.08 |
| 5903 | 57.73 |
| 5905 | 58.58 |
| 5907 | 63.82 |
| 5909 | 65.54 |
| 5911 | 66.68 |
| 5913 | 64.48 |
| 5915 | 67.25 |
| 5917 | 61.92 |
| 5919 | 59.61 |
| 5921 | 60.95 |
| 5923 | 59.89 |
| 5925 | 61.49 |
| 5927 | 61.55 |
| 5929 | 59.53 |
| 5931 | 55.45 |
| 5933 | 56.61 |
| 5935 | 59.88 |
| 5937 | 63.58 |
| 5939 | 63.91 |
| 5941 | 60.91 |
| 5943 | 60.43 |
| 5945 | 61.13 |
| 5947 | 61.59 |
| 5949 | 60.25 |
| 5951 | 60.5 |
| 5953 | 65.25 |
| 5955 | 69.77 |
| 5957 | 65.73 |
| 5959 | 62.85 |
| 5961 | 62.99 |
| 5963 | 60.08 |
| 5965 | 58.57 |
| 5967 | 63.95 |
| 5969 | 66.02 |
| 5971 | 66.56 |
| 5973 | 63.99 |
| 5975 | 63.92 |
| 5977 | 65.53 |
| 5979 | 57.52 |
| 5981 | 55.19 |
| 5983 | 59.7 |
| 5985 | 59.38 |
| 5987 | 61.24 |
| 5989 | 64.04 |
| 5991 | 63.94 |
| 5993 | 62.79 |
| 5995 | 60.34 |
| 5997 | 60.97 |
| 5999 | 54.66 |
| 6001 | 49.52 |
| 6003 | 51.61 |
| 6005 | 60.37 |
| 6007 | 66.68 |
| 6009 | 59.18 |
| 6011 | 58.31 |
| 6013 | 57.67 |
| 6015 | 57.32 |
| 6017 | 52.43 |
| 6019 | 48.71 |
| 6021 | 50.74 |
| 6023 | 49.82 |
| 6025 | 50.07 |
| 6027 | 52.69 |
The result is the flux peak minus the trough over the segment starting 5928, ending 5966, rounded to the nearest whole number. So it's 14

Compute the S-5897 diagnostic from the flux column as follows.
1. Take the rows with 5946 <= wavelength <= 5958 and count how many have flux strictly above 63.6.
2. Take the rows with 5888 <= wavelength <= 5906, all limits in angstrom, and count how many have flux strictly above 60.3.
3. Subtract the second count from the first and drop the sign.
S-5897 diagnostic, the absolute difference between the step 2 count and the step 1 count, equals 3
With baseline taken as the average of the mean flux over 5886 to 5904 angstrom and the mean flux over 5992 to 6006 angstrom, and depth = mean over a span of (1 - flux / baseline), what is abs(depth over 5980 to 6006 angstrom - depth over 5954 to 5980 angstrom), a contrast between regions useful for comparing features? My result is 0.082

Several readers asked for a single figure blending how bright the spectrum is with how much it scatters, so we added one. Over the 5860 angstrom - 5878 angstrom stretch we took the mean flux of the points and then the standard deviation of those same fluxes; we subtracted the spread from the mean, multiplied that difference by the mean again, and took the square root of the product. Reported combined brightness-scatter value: 54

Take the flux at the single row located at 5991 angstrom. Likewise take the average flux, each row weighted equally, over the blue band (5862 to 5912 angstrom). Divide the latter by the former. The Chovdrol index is 0.95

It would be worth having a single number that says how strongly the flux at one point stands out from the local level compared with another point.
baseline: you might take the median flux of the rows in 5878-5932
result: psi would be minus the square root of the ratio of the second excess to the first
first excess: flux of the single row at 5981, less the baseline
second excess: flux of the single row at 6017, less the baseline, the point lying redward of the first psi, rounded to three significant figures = -1.20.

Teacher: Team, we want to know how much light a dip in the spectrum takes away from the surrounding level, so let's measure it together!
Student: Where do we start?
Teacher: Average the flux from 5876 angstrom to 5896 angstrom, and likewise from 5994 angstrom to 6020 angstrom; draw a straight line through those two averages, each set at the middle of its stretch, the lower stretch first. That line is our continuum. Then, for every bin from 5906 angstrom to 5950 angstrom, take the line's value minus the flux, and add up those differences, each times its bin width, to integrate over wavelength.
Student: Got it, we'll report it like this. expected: -88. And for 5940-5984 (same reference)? -175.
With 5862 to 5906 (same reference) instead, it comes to 59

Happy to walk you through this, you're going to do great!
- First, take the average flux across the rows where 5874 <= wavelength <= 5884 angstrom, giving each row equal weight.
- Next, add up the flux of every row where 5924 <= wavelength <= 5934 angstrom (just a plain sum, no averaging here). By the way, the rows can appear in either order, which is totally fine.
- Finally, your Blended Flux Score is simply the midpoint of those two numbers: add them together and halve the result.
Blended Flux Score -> 177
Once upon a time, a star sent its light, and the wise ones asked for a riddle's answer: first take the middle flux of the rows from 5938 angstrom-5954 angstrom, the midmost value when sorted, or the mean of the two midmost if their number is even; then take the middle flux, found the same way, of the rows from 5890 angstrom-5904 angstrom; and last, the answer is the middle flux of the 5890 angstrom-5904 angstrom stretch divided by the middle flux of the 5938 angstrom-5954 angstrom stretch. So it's 1.06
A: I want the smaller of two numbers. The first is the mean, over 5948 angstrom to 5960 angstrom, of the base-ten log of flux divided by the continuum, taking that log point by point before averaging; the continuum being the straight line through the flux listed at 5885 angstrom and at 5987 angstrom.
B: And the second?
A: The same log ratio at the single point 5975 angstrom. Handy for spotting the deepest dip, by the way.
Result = 0.019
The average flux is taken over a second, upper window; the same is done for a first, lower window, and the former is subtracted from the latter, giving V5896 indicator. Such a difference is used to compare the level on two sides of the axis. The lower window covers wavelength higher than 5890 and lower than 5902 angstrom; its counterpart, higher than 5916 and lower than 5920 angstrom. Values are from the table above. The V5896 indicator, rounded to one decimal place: 4.2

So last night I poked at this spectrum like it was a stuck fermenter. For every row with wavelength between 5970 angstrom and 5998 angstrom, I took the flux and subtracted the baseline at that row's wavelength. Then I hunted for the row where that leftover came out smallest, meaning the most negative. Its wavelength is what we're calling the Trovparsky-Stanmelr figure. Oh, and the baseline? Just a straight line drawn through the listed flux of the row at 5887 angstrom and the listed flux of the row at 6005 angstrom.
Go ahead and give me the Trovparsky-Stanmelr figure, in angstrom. 5981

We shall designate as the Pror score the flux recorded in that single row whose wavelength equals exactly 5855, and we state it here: 63.63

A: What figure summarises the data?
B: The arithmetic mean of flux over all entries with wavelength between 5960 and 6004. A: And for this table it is 61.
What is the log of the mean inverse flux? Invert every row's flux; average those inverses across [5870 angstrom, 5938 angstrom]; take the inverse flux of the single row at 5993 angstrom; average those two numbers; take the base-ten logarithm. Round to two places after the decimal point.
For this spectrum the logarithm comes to -1.79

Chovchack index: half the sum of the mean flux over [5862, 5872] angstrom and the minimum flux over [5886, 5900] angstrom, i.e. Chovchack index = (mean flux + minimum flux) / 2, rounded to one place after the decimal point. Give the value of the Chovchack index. 55.6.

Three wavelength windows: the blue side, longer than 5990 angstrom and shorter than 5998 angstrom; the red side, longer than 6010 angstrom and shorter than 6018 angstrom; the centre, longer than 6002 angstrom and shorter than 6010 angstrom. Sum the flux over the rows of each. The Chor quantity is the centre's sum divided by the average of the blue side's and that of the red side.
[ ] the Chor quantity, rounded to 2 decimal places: 1.00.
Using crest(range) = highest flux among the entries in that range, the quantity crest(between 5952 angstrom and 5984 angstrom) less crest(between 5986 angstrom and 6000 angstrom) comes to 6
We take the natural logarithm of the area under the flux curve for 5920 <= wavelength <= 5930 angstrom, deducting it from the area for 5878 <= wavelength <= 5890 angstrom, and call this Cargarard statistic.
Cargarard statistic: 691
